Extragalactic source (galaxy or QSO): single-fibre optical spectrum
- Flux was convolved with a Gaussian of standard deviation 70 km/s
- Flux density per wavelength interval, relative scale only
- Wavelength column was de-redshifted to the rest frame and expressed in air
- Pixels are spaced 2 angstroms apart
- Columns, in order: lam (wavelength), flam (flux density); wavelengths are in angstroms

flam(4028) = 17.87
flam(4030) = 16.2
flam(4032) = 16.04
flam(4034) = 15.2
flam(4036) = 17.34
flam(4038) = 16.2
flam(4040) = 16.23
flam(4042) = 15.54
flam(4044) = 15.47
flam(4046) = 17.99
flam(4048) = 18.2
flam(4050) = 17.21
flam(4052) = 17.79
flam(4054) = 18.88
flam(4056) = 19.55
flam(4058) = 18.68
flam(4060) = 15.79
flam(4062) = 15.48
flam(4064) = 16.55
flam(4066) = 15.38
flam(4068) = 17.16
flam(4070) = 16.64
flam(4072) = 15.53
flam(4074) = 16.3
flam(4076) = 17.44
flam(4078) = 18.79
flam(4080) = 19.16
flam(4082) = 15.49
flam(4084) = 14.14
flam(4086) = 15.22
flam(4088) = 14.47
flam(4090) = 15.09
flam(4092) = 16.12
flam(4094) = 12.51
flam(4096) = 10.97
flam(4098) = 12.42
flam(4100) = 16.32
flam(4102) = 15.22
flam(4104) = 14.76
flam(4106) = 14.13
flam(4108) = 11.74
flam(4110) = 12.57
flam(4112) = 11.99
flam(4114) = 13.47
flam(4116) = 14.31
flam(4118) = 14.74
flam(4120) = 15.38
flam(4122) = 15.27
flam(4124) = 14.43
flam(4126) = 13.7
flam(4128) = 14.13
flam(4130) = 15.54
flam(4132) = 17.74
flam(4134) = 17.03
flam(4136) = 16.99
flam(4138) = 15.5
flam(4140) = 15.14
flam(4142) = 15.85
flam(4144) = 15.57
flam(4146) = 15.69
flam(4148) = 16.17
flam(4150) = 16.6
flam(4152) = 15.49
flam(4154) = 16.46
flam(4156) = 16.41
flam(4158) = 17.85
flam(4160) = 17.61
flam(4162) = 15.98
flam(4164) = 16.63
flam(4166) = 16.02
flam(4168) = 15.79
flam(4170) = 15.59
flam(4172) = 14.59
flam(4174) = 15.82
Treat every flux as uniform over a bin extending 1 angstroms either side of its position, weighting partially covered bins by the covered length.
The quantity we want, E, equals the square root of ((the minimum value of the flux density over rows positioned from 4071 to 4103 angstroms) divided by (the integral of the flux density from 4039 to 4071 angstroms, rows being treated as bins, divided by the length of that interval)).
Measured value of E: 0.80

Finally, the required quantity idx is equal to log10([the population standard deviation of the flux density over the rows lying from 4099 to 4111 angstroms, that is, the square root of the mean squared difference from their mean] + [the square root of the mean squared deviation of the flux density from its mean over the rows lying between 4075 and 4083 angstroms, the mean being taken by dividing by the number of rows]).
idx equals 0.476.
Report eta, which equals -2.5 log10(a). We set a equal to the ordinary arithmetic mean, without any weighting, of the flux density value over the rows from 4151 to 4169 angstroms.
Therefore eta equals -3.04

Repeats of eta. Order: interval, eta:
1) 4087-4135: -2.89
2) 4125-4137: -3.00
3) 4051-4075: -3.07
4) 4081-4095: -2.92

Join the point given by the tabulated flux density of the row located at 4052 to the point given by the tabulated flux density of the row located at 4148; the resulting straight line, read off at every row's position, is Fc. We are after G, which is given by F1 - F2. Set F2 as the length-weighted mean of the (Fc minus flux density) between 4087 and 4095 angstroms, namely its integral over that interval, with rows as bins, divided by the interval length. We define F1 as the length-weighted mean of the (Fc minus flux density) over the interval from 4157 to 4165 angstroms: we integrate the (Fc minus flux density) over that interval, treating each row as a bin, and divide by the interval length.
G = -4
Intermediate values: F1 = -1.1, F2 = 2.6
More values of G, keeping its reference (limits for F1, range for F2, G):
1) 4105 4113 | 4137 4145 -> 3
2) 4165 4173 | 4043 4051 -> 0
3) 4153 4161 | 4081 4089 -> -3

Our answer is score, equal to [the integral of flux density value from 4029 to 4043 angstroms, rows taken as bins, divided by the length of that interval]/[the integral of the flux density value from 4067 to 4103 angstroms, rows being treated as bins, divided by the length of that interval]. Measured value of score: 1.04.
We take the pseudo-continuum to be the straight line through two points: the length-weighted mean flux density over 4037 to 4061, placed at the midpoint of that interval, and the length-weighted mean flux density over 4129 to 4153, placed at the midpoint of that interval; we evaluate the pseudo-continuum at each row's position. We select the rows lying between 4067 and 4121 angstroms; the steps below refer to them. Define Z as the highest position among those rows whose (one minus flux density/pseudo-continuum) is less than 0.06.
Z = 4100 angstroms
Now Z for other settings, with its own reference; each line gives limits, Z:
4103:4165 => 4164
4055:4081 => 4080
